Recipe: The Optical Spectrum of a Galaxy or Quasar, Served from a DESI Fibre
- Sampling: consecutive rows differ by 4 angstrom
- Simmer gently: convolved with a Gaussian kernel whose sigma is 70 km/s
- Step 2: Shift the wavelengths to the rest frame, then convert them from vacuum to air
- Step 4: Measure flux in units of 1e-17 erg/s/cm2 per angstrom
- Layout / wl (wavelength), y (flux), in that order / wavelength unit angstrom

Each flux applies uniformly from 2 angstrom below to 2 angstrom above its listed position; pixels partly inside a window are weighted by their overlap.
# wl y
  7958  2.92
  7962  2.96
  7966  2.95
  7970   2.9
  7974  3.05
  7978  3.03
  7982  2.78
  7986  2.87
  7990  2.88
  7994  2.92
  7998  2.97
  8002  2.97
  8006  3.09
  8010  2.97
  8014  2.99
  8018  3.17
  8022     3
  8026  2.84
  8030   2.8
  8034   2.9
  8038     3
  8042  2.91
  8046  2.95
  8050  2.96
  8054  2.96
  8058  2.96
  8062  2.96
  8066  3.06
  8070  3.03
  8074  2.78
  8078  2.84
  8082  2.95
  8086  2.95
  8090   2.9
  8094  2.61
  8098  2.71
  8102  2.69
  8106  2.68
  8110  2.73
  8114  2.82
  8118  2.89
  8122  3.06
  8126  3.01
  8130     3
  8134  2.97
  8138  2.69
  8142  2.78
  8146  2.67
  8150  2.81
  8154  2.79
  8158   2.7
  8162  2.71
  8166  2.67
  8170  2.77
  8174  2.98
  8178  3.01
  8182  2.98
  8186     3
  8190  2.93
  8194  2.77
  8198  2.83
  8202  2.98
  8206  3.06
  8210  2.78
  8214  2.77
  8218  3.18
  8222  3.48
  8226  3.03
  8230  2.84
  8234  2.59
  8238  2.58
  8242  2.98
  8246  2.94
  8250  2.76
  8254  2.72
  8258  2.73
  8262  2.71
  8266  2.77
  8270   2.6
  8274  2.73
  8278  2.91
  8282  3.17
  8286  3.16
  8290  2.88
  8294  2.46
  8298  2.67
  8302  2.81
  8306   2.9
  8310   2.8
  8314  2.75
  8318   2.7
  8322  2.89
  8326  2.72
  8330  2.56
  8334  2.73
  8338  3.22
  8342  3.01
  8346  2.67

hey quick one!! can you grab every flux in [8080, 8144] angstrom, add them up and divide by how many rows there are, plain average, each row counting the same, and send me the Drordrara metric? 2.84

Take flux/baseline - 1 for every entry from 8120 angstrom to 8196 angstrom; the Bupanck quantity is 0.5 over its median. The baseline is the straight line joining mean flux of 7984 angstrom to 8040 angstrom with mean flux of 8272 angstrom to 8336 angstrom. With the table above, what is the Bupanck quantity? -20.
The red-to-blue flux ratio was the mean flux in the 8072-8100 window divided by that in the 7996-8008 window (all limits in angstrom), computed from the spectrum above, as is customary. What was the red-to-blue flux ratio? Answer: 0.94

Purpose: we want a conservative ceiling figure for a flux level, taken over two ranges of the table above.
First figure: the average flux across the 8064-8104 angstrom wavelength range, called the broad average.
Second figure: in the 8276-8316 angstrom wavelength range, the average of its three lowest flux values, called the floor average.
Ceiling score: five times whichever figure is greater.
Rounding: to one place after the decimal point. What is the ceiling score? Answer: 14.3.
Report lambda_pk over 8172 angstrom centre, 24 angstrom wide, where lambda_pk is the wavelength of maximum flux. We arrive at 8178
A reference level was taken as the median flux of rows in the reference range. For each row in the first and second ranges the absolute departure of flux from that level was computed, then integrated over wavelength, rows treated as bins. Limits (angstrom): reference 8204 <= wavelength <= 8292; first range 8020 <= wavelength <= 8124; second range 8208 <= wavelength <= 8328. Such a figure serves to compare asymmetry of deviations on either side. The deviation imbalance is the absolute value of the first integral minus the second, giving 5.4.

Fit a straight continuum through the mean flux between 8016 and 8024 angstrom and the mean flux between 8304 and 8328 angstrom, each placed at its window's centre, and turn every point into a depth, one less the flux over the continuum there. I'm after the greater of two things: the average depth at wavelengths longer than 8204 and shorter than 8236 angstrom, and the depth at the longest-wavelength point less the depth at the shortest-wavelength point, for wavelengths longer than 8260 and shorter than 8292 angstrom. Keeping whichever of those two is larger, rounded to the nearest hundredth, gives -0.03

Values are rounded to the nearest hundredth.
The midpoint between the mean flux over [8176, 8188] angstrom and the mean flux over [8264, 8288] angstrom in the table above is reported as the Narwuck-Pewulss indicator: 2.94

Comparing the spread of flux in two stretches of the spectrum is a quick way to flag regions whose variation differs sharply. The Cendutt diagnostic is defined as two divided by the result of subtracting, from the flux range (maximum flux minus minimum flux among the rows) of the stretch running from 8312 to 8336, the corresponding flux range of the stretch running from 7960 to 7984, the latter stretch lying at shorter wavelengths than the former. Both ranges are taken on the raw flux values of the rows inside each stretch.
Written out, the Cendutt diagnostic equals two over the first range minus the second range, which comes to 33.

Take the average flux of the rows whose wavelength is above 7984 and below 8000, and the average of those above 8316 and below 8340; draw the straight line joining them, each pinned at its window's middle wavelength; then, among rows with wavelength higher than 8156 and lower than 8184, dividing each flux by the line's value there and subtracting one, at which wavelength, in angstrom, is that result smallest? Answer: 8166 angstrom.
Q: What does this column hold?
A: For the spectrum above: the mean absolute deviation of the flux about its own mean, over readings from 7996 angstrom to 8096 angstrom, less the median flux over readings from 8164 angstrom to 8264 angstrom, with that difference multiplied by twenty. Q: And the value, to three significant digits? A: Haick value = -55.3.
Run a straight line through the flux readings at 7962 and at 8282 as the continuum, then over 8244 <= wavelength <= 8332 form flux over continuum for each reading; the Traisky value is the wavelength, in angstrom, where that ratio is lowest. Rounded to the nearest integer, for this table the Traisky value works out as 8294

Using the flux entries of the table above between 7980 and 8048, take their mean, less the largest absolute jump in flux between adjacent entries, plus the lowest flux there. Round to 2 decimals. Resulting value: 5.54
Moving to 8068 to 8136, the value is 5.18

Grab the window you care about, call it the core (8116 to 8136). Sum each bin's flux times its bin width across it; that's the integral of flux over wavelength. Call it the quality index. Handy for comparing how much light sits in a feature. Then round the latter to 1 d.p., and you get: 59.7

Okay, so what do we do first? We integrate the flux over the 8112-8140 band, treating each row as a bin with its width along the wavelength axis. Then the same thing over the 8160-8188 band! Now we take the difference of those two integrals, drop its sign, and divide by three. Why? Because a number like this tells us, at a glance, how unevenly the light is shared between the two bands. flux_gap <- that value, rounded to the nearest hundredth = 0.43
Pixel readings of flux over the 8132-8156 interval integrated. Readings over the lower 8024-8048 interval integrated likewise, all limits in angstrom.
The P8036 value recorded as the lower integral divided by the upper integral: 1.04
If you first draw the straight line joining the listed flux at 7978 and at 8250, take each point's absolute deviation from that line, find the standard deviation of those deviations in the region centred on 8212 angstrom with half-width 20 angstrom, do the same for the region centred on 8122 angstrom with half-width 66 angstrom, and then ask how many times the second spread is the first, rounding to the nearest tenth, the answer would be 0.3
